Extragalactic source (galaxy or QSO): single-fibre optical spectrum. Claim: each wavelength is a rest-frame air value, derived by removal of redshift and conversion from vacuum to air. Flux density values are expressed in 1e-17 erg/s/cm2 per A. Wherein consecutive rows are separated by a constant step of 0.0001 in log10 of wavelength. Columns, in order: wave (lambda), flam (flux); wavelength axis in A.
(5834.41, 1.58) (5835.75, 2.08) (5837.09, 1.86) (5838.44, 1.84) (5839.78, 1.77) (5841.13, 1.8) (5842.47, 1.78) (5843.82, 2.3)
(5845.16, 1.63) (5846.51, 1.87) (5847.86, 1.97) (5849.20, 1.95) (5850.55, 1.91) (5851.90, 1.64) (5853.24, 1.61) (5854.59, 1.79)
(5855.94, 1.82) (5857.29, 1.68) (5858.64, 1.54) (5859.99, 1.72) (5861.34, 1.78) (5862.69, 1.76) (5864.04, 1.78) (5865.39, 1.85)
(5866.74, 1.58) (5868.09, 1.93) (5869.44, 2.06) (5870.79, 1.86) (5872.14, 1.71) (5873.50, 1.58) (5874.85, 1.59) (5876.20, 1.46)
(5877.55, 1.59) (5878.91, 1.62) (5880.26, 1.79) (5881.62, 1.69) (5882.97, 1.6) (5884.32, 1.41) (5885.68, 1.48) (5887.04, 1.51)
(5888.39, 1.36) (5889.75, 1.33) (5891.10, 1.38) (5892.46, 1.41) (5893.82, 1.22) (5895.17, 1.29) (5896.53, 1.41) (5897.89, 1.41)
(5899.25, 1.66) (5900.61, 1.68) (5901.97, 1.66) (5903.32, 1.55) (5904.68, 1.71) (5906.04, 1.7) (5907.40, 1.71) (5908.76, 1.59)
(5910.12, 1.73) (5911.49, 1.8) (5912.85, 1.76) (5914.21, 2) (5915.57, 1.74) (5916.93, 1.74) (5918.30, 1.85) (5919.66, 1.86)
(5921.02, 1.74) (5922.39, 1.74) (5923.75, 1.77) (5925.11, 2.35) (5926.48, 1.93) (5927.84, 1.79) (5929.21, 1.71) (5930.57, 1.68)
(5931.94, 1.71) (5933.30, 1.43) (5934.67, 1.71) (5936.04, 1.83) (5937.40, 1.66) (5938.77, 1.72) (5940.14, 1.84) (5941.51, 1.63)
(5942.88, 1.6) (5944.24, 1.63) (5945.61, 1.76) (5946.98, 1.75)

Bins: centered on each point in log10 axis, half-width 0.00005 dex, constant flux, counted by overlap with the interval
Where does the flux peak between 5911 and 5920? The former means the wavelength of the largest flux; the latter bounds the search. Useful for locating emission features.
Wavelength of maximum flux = 5914.21 A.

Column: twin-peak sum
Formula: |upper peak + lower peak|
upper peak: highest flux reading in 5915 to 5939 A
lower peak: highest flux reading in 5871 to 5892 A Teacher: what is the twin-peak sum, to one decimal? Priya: 4.1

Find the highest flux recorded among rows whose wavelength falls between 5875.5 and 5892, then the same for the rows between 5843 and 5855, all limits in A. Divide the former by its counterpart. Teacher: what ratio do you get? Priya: 0.78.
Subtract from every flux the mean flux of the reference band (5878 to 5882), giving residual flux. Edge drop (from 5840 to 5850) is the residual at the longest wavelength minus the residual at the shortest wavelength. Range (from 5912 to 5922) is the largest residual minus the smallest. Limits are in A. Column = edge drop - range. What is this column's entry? -0.11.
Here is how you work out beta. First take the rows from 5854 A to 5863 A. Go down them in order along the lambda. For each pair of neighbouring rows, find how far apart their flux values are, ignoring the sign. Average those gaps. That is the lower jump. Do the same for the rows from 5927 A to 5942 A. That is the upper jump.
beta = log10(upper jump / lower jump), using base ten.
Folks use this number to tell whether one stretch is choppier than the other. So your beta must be 0.16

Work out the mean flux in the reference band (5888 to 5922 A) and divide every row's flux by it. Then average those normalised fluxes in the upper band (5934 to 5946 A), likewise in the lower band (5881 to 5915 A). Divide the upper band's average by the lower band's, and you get 1.09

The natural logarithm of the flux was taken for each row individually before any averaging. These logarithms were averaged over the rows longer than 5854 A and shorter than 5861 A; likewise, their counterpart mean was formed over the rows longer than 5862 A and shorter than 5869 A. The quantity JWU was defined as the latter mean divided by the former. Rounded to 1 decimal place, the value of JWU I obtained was 1.1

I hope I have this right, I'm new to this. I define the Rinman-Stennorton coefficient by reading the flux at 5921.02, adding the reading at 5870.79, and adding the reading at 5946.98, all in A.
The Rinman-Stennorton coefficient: 5.350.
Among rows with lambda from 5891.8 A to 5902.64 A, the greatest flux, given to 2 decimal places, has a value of 1.68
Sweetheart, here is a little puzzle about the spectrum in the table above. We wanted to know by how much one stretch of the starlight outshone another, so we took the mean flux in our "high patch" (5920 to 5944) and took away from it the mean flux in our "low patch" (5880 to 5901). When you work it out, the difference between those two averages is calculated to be 0.3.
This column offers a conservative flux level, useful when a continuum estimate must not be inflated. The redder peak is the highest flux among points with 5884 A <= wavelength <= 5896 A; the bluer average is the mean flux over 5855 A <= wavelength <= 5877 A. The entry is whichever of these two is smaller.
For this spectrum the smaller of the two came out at 1.5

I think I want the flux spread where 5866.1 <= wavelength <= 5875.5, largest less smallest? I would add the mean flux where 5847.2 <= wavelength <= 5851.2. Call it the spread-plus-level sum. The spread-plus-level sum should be 2.4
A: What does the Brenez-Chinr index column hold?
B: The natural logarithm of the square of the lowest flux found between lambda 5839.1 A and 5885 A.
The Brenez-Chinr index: 0.69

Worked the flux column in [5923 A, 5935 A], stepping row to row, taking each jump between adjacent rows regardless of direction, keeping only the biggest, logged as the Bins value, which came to 0.58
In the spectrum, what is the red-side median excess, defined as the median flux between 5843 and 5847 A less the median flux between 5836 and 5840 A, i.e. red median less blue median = 0.03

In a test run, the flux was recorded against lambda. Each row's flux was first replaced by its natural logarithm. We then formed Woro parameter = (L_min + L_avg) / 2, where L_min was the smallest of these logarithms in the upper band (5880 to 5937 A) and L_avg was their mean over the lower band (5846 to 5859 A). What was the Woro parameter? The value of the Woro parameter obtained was 0.39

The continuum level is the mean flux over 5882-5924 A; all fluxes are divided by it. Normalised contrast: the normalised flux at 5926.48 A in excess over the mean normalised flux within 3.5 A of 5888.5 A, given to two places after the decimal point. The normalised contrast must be 0.32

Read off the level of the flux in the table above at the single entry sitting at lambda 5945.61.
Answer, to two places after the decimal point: 1.76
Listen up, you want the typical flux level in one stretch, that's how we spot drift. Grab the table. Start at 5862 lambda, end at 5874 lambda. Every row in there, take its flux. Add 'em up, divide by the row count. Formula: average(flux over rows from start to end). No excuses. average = 1.79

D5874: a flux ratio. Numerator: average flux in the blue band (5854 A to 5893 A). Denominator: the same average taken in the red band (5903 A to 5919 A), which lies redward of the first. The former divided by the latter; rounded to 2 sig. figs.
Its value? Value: 0.94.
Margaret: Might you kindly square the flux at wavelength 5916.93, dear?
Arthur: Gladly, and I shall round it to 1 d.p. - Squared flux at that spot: 3.0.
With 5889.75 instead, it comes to 1.8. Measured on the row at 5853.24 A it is 2.6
